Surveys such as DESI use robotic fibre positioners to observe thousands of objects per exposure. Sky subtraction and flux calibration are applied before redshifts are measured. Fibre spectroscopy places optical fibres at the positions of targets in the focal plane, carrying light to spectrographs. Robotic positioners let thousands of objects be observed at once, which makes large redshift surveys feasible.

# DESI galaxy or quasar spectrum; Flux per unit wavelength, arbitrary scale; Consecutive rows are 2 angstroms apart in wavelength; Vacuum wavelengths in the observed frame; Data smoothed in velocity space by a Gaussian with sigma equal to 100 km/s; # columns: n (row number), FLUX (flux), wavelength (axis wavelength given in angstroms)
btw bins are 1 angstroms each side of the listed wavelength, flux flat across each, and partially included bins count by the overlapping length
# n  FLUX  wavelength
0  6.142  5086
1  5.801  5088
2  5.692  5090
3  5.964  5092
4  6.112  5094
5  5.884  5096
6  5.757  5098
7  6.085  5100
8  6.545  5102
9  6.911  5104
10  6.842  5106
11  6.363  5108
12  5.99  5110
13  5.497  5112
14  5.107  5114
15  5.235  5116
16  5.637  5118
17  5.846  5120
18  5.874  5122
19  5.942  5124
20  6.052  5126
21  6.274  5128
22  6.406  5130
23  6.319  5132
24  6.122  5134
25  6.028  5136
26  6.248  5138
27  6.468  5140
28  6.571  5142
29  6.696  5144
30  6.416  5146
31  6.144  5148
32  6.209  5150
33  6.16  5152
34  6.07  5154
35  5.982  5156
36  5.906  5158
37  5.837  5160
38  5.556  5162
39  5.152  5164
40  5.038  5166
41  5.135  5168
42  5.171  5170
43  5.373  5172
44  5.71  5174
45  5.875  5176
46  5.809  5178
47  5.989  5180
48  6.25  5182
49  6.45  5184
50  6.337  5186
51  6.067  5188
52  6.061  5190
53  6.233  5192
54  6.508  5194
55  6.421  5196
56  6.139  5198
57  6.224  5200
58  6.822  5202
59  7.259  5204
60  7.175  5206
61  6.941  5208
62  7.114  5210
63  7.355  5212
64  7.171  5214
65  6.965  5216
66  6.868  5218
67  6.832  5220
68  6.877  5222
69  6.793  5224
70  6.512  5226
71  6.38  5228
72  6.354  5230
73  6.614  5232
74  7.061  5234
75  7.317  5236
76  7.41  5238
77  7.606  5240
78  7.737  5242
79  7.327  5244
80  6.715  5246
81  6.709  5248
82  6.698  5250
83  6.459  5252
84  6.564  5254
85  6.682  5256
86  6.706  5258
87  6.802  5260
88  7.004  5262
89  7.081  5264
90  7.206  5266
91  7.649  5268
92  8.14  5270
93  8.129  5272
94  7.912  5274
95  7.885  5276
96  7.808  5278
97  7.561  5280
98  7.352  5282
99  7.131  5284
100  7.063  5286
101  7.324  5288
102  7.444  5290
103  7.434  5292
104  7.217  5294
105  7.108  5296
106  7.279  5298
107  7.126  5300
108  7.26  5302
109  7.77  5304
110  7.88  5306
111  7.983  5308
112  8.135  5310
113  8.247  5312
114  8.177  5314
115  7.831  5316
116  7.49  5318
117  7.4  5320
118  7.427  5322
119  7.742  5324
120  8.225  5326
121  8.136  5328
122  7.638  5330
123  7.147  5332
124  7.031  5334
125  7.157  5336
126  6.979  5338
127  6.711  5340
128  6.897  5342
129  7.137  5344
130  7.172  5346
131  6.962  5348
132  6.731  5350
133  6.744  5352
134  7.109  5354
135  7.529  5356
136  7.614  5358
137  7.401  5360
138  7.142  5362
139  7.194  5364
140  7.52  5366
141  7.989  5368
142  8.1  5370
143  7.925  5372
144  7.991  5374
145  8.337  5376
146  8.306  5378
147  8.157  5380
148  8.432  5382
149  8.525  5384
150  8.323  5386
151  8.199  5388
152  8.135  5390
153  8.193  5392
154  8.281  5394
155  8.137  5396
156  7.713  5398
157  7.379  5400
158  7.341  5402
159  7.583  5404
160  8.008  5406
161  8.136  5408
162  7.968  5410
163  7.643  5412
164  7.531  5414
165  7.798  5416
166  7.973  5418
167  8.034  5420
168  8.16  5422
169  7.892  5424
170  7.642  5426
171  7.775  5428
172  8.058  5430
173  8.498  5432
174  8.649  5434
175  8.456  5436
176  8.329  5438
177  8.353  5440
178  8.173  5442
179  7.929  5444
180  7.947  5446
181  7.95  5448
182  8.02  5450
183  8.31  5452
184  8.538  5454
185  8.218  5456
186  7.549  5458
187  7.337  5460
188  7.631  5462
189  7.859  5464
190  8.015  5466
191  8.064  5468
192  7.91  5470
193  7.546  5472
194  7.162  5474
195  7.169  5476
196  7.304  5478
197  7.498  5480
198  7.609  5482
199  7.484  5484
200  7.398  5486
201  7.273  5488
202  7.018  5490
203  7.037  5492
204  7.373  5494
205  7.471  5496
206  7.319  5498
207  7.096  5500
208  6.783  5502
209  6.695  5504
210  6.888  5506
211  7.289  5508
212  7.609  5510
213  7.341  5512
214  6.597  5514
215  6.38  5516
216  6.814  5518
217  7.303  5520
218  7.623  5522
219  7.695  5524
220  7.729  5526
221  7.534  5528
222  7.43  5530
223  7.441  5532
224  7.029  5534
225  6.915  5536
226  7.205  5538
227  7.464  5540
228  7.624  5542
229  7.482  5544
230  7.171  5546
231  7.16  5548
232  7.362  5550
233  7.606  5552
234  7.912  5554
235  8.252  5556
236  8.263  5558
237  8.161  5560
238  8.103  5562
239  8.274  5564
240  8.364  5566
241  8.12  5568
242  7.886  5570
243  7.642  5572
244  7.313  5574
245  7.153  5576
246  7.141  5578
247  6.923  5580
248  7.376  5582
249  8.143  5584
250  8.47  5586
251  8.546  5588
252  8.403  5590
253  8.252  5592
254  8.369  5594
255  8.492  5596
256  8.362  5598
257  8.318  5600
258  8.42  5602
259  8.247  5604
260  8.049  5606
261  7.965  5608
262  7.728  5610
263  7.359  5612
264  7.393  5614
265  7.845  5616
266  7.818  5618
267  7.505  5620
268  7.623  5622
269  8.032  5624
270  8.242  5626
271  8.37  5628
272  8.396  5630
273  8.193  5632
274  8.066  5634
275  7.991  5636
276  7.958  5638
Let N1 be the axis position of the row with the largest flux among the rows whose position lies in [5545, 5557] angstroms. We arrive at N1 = 5556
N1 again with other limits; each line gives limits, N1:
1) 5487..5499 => 5496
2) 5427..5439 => 5434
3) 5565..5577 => 5566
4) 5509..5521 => 5510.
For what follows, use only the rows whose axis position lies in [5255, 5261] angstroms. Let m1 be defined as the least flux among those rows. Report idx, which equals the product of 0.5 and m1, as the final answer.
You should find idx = 3.34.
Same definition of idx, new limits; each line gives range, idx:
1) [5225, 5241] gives 3.18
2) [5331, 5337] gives 3.52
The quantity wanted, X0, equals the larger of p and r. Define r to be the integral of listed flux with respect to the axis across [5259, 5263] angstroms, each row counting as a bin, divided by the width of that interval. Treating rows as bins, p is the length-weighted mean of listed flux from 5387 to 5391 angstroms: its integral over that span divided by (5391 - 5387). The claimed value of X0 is 8.2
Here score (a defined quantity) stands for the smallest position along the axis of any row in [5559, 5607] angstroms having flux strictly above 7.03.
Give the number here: 5560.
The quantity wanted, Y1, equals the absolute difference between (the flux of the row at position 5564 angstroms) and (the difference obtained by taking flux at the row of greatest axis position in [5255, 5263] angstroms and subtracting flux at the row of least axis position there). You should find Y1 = 8.0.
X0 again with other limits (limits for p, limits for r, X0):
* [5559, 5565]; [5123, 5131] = 8.2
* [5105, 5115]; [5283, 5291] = 7.2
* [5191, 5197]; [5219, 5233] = 6.6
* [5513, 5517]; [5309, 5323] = 7.8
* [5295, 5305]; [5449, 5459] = 8.1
